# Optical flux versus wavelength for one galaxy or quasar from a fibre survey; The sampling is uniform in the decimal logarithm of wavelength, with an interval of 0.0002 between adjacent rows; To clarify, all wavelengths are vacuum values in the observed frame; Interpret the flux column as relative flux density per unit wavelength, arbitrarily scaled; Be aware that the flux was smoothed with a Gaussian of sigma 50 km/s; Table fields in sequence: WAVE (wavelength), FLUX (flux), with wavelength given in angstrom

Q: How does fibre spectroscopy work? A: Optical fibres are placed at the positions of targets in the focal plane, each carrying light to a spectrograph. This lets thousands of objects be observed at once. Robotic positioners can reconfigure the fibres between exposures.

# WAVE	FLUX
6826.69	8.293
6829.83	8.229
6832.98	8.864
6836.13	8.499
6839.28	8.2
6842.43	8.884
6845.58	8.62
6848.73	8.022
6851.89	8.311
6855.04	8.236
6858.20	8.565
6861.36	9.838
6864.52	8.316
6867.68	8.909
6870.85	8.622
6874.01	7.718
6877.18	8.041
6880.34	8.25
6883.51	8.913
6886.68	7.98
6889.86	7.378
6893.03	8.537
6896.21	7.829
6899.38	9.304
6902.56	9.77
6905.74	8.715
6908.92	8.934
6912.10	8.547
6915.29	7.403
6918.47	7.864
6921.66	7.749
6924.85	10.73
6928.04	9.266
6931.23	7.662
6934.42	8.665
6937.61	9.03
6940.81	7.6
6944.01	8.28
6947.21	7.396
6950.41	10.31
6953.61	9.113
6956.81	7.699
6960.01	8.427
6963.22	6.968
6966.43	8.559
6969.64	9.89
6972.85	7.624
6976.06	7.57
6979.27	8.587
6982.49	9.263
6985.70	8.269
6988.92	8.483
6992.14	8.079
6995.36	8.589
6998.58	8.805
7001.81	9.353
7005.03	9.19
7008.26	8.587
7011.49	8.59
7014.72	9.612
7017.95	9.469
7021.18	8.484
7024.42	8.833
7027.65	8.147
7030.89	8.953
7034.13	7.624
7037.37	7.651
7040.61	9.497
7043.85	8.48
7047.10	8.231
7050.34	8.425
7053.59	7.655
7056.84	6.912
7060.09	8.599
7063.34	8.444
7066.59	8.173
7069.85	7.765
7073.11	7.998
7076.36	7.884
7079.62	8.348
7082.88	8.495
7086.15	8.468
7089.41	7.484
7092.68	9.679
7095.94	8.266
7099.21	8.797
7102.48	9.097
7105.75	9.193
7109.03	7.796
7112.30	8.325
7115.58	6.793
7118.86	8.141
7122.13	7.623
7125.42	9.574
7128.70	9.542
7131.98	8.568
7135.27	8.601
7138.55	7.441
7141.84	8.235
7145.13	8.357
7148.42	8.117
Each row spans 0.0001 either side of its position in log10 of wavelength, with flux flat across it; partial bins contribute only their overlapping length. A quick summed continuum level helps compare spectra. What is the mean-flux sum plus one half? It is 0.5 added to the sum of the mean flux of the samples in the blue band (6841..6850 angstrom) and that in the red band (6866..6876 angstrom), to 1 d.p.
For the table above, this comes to 17.4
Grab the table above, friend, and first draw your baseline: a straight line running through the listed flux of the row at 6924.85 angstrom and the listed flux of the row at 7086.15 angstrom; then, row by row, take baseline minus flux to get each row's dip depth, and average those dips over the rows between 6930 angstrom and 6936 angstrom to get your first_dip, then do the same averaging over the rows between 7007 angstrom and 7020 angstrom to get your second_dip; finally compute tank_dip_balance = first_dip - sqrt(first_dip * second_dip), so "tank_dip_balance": 1.4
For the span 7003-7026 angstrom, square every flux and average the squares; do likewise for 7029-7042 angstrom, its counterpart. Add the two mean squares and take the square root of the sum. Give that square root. 12.3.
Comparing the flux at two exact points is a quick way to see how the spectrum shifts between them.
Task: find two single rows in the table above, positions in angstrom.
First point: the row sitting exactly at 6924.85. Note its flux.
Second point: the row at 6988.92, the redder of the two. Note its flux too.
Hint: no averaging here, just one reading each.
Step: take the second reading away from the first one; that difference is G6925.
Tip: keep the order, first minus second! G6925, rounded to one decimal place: 2.2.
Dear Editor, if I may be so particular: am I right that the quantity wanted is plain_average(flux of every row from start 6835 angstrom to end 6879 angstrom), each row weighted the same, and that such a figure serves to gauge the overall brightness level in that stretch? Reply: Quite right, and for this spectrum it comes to 8.48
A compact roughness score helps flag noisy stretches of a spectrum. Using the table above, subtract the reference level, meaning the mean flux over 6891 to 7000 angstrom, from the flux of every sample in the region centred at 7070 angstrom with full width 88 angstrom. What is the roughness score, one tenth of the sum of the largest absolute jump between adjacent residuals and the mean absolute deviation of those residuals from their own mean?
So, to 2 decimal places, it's 0.27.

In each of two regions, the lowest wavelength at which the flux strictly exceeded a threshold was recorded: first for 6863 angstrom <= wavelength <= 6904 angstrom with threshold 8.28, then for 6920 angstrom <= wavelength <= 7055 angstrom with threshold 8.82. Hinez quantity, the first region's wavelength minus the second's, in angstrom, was -60.3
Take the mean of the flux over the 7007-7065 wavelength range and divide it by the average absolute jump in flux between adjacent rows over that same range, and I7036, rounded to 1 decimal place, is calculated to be 12.0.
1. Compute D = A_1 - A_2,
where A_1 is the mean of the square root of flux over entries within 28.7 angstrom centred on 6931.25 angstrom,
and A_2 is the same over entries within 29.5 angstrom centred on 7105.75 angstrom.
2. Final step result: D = 0.013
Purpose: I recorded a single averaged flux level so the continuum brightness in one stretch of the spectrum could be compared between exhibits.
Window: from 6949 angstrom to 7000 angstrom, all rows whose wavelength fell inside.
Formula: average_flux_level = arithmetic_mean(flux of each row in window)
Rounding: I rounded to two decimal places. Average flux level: 8.51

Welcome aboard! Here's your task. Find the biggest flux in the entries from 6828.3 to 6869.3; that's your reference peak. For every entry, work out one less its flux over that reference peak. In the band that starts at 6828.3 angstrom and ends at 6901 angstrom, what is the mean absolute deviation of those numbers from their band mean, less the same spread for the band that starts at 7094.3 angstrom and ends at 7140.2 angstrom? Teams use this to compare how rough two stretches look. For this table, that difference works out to -0.02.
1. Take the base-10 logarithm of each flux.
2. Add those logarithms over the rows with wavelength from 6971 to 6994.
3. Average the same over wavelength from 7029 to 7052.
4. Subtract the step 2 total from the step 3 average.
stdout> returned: -5.49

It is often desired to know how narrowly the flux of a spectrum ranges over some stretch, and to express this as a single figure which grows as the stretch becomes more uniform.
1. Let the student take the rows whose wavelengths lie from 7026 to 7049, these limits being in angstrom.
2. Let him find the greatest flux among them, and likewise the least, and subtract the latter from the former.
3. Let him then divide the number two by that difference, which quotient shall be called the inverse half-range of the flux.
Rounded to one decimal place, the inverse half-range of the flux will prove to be 1.1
